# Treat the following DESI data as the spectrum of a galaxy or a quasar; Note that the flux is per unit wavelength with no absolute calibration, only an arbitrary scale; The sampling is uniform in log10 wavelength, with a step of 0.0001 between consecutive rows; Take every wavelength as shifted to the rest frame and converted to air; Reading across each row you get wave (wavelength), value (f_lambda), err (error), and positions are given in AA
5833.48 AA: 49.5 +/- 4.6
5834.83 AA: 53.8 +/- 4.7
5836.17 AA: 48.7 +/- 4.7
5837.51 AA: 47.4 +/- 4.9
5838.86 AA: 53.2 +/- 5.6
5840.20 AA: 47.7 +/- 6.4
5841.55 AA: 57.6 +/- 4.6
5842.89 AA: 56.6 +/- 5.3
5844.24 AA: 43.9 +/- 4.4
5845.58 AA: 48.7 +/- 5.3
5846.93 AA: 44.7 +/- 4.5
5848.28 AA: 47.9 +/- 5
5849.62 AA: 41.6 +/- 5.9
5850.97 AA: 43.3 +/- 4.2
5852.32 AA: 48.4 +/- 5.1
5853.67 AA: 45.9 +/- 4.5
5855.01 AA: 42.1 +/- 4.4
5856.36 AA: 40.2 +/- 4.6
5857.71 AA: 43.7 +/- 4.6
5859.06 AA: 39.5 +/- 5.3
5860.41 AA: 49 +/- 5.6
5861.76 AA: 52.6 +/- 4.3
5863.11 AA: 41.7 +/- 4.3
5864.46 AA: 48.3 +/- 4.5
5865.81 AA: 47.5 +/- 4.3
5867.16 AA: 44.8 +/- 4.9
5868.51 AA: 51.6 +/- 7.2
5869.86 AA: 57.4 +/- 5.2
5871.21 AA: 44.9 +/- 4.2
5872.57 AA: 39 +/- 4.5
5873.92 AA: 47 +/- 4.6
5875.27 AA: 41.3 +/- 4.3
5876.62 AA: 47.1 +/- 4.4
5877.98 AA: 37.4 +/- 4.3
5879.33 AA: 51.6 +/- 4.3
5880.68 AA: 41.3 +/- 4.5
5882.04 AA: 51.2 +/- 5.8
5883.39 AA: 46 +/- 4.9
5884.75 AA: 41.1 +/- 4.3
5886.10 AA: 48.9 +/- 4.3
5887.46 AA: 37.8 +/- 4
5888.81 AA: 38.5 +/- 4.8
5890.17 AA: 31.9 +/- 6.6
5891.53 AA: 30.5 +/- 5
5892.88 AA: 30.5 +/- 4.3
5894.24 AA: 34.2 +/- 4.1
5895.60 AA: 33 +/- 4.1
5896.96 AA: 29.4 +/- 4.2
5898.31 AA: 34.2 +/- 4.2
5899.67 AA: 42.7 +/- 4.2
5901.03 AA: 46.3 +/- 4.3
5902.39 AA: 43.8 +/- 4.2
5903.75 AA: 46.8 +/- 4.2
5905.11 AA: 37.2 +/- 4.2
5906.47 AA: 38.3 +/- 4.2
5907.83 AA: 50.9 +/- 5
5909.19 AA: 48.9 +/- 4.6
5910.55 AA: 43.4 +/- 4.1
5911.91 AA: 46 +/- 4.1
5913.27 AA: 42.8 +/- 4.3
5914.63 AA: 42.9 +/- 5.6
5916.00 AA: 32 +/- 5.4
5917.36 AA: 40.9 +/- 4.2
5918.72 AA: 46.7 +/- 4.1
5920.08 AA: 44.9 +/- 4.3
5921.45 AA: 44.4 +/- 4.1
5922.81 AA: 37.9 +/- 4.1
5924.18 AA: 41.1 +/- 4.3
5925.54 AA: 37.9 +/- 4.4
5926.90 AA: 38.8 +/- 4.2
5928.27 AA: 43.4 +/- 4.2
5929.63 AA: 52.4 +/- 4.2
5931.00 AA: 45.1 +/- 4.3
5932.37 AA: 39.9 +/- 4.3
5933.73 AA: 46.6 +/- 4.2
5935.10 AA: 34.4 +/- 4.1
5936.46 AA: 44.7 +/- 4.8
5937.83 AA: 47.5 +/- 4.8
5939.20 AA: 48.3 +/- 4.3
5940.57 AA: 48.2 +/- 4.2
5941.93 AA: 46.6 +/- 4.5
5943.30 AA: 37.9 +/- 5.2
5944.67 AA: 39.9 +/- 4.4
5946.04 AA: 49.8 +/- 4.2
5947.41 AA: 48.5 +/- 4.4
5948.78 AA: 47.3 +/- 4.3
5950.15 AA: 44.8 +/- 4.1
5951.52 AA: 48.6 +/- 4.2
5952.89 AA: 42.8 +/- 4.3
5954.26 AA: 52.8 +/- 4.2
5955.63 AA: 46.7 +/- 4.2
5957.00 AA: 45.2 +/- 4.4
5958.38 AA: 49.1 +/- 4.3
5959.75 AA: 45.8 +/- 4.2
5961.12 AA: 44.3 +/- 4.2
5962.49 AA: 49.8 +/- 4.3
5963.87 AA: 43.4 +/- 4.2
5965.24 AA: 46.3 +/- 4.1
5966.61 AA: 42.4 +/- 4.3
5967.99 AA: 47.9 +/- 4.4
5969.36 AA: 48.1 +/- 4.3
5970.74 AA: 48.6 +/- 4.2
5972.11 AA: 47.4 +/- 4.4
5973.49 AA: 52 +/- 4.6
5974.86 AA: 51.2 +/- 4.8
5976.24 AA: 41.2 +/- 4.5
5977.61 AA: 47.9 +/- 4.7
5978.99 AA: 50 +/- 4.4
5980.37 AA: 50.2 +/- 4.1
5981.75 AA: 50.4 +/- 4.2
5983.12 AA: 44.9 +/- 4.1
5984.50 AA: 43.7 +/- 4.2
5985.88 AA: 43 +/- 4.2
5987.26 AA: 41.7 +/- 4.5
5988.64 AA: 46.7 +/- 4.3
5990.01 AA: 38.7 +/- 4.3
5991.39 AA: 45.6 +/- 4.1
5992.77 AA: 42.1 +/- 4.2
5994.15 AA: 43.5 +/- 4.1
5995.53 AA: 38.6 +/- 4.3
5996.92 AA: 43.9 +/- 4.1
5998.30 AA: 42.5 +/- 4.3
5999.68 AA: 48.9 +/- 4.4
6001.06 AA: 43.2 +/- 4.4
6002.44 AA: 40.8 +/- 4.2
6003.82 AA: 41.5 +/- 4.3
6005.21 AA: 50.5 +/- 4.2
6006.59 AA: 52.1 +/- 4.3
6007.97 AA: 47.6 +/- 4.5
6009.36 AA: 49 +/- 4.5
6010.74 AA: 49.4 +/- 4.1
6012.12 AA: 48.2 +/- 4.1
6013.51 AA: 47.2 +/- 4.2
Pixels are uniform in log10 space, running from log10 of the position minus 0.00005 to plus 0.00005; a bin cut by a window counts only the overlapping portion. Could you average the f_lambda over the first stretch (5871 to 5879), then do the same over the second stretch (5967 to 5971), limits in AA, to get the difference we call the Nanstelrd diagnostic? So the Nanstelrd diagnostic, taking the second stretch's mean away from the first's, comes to -5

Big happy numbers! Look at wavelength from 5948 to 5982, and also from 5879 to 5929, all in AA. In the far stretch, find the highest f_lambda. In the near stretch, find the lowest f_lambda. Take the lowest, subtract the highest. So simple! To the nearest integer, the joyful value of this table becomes -23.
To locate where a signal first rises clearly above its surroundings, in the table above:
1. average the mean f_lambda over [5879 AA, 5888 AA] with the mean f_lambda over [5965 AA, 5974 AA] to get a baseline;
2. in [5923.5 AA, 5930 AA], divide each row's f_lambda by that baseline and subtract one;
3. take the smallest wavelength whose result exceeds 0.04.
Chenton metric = 5929.63 AA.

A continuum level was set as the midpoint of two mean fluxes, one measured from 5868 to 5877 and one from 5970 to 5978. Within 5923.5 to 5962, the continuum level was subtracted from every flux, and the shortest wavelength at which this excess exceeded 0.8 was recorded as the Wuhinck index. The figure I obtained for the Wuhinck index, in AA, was 5929.63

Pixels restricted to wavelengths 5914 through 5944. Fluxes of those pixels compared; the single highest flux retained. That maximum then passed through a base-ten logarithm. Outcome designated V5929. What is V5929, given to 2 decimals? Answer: 1.72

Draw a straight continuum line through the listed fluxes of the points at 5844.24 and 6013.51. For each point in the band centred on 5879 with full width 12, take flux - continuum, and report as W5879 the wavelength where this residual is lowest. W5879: 5877.98 AA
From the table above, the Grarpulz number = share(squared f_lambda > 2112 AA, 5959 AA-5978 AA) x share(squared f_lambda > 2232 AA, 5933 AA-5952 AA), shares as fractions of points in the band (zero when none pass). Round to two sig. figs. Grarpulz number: 0.32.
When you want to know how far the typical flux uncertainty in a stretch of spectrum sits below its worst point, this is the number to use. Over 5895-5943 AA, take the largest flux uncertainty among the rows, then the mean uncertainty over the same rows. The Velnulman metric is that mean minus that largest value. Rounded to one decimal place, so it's -1.2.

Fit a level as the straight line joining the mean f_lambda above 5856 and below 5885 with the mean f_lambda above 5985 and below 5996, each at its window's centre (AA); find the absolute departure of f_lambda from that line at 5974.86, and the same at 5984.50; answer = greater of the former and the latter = 8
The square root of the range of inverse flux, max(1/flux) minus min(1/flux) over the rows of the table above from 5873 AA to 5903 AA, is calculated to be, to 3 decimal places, 0.121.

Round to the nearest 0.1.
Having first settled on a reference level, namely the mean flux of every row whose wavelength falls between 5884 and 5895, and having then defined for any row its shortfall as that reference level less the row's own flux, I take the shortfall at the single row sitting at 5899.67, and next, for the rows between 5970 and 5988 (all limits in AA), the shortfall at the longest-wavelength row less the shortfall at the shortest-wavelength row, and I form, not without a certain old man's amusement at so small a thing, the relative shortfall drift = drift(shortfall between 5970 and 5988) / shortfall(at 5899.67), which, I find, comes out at -1.1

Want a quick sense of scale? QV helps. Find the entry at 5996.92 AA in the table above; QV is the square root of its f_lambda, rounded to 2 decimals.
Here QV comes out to 6.63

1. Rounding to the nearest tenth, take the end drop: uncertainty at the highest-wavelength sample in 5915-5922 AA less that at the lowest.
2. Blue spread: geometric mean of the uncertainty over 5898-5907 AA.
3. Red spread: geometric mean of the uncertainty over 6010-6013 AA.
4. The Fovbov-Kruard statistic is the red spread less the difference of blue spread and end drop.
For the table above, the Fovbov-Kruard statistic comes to -1.4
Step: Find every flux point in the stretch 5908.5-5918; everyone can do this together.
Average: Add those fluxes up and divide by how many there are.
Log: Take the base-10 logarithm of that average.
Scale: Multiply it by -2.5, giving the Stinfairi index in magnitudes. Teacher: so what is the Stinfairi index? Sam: -4.07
